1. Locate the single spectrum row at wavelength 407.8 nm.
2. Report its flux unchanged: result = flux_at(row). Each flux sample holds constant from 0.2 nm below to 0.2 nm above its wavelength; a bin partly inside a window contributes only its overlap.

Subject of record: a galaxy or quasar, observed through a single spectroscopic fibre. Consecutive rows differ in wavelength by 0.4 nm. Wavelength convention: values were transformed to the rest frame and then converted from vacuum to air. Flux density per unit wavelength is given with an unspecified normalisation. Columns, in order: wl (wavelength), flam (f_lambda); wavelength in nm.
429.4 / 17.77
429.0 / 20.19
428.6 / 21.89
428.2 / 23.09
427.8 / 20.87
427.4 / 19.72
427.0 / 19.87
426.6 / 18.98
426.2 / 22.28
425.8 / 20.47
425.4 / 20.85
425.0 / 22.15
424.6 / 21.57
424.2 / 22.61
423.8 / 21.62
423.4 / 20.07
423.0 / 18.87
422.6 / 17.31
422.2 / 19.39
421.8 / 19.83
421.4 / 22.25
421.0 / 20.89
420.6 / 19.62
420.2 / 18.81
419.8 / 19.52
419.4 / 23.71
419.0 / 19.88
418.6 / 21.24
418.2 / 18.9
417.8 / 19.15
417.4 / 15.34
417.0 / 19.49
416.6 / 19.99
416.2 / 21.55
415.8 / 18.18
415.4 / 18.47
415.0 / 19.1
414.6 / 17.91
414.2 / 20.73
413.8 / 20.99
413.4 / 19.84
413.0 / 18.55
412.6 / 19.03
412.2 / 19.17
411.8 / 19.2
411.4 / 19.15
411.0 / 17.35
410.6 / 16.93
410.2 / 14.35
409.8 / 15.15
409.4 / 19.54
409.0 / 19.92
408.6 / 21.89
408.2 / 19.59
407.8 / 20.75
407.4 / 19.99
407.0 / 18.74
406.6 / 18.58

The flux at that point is 20.75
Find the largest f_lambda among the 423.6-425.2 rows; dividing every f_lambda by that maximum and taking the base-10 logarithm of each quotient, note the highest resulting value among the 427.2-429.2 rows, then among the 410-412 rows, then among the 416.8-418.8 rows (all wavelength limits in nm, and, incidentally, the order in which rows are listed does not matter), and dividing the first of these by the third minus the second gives 0.2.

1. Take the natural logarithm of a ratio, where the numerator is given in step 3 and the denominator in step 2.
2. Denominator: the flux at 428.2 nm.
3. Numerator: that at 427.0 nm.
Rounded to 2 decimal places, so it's -0.15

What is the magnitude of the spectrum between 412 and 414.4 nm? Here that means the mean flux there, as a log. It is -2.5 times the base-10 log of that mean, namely -3.24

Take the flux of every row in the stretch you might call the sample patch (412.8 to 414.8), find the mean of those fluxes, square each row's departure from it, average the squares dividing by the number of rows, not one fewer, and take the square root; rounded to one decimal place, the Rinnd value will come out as 1.2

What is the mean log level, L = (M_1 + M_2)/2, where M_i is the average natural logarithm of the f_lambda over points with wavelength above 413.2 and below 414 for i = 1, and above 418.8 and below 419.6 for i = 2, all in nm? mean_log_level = 3.05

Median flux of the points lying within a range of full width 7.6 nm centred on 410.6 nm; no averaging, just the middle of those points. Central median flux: 19.2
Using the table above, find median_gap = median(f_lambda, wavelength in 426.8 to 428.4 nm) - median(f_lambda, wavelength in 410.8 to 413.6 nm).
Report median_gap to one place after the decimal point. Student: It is 1.2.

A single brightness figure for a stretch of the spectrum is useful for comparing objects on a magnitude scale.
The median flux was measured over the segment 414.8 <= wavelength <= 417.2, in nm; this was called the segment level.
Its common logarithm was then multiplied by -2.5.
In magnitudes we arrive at -3.21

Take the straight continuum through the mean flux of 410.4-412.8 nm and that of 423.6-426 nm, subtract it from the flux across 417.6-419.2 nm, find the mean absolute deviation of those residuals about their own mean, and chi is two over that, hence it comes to 2.9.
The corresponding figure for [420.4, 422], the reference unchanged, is 2.2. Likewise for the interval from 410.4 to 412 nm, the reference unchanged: 2.2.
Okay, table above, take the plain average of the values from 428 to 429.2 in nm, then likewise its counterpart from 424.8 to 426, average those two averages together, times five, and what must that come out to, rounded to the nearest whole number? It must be 107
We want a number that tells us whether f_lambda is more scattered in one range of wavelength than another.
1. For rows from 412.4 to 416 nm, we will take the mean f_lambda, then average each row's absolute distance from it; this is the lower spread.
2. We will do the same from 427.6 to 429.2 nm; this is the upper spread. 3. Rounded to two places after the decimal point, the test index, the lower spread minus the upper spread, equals -0.10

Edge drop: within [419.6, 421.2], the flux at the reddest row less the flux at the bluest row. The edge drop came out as 1.4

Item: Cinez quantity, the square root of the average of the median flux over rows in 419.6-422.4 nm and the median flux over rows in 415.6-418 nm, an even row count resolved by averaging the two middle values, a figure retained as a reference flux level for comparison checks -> 4.41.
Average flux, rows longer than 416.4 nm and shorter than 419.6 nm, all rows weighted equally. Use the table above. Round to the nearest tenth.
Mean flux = 19.7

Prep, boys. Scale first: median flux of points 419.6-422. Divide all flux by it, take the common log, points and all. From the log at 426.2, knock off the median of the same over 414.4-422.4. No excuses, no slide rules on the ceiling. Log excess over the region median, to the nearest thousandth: 0.058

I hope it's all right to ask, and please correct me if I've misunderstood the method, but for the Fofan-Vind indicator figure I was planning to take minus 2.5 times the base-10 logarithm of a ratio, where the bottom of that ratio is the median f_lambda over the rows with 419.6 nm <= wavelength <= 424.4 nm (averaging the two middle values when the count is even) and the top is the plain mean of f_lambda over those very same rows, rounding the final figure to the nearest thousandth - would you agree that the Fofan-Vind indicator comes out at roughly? -0.019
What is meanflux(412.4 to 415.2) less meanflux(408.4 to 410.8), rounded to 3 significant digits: 1.49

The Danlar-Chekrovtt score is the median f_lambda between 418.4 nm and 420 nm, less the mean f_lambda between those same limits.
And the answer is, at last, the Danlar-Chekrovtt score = -0.53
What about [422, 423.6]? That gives 0.22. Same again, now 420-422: -0.45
